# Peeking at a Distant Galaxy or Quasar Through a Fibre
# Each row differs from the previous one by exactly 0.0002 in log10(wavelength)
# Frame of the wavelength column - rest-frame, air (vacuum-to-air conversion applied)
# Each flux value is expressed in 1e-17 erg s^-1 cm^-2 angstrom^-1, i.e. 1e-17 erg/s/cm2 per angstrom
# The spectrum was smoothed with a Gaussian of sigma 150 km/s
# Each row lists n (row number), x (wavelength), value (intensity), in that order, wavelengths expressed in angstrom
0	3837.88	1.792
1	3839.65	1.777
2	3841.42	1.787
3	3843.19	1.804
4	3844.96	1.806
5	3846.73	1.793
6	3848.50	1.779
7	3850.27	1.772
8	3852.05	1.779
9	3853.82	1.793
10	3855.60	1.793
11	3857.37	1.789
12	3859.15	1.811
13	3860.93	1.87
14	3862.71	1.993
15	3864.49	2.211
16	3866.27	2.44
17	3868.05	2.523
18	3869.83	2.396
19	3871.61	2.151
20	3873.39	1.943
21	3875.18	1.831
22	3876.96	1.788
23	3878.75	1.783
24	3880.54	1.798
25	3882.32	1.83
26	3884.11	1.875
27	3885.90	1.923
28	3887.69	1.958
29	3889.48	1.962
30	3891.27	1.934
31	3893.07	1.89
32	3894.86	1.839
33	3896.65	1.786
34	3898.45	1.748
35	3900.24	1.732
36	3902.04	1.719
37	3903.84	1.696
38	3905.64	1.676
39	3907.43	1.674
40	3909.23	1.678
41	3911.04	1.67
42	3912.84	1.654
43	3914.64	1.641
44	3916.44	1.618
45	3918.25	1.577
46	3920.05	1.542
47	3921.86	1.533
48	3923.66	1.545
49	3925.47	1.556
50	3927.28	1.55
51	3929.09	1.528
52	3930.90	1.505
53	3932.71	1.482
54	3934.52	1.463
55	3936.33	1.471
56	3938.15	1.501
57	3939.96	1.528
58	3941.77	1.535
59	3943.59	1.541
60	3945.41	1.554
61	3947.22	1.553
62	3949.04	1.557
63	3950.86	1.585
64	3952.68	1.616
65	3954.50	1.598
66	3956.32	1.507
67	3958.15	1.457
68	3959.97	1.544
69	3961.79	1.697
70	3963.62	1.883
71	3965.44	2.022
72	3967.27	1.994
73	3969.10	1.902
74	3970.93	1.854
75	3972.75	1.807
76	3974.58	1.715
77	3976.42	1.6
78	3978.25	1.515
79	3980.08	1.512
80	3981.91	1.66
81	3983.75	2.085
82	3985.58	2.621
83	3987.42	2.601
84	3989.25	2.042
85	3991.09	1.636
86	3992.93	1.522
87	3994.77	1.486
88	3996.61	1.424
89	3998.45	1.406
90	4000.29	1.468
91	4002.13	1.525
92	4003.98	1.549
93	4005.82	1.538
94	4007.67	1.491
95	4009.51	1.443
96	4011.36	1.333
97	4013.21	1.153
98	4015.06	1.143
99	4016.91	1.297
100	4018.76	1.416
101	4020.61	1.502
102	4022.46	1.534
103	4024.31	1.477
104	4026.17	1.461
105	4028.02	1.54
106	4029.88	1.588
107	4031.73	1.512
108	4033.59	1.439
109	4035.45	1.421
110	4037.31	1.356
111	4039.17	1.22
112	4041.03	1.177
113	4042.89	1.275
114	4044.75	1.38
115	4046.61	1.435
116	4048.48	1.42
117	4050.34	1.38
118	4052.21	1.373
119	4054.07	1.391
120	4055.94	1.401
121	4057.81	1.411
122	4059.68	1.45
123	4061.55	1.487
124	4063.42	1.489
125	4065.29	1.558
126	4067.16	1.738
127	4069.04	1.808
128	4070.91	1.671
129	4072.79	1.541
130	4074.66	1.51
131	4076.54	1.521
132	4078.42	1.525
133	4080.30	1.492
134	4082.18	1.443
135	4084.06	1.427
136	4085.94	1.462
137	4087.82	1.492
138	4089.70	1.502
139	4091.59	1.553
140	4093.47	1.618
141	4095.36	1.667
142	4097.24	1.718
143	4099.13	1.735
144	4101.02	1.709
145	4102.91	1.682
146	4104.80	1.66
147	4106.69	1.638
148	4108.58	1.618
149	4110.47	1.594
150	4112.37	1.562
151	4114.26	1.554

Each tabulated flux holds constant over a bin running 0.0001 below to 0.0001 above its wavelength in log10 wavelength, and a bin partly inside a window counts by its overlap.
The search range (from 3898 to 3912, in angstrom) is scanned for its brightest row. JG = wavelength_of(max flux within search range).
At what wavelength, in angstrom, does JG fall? 3898.45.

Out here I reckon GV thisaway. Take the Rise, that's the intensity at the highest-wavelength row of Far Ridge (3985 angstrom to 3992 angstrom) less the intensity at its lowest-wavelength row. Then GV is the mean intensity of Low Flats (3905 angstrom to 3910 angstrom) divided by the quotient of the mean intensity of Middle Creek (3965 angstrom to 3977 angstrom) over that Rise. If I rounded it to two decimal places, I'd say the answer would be -0.90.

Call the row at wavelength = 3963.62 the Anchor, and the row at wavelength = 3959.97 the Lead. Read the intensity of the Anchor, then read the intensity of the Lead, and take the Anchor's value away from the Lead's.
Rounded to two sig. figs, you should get -0.34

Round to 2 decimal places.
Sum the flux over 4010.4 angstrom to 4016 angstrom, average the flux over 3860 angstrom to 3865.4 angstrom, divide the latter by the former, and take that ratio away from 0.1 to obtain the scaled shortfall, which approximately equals -0.46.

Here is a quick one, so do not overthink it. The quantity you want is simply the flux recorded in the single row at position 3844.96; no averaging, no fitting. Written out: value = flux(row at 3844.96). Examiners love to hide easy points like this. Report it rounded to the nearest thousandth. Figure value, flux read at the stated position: 1.806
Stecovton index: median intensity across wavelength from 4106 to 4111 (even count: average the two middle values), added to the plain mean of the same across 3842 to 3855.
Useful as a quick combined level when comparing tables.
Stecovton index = 3.4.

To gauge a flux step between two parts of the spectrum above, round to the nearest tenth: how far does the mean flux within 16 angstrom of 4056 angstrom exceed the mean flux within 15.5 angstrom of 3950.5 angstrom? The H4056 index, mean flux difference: -0.1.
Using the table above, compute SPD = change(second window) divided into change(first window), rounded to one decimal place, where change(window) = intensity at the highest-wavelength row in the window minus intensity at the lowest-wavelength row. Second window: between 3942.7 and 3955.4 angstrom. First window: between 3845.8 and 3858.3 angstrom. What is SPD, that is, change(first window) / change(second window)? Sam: -0.1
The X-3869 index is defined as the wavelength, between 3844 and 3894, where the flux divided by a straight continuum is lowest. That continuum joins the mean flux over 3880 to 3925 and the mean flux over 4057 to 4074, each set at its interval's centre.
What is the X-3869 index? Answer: 3850.27 angstrom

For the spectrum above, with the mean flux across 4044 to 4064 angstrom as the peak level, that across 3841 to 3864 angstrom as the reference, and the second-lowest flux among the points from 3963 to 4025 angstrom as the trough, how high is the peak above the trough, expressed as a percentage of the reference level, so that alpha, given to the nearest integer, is 15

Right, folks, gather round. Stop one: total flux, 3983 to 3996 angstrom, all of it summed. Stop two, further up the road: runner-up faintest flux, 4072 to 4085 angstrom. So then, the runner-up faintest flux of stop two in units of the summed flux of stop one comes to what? 0.103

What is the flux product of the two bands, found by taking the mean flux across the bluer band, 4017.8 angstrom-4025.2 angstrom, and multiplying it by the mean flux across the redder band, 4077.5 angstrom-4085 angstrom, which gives 2.2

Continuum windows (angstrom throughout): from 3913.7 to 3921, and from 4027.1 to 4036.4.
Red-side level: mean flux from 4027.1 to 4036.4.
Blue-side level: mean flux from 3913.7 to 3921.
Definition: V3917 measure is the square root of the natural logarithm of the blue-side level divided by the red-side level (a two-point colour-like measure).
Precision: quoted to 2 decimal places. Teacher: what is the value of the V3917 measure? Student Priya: 0.25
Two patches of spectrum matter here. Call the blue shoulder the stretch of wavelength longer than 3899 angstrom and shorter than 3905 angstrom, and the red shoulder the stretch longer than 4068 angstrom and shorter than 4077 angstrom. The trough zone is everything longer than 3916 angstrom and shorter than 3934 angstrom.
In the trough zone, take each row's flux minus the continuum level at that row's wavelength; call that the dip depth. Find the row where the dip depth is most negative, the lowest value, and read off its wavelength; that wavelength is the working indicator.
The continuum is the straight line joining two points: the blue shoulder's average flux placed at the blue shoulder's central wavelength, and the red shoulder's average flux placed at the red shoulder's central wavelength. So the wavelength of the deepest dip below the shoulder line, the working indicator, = 3932.71 angstrom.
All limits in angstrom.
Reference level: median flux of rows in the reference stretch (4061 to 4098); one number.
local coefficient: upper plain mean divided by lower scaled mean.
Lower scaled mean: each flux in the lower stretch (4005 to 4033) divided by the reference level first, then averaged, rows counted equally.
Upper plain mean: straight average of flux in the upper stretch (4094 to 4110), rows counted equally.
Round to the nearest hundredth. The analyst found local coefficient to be 1.79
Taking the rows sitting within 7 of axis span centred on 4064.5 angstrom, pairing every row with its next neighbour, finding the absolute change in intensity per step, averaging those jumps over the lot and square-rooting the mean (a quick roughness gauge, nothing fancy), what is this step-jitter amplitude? 0.29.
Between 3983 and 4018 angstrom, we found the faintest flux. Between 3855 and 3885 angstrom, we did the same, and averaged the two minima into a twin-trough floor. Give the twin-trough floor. 1.46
